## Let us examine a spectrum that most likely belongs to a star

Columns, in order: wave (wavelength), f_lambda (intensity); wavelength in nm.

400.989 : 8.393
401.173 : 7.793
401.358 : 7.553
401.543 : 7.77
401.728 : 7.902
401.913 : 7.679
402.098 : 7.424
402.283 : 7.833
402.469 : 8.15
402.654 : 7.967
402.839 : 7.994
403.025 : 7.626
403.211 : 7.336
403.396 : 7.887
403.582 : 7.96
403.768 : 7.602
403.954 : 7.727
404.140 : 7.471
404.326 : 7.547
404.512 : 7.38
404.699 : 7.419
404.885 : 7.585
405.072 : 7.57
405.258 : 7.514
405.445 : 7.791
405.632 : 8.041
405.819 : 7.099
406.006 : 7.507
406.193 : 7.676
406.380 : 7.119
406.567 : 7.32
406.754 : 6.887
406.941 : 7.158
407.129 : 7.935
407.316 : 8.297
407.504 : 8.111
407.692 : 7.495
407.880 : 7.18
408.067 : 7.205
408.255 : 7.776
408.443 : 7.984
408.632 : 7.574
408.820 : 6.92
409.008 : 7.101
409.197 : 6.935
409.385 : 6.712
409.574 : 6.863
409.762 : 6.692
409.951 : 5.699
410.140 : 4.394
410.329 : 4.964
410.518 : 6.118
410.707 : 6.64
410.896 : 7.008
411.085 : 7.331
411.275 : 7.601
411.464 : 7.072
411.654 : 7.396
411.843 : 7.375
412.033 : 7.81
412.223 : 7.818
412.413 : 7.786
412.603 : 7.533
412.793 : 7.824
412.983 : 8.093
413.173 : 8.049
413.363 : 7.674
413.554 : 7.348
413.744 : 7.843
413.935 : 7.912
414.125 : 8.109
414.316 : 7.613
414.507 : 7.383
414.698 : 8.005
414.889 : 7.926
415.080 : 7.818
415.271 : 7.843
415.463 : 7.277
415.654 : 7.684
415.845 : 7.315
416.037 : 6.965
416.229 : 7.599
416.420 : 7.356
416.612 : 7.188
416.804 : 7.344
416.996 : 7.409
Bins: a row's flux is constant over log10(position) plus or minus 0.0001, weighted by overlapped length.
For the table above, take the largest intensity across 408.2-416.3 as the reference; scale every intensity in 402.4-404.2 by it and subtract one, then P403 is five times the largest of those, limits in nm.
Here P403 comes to 0.025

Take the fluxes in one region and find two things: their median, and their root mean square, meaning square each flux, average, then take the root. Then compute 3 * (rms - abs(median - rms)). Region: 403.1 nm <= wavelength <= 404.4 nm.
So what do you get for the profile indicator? 22.81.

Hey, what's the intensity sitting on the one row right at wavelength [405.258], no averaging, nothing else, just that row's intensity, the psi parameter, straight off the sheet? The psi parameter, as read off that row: 7.514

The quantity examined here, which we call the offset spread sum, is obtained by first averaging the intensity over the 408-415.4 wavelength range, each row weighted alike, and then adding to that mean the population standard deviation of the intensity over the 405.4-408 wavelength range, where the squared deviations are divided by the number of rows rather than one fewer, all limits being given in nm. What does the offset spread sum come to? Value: 7.70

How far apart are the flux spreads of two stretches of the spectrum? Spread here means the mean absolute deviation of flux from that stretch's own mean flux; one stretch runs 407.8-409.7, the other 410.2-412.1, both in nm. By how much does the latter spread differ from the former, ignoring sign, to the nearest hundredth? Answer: 0.28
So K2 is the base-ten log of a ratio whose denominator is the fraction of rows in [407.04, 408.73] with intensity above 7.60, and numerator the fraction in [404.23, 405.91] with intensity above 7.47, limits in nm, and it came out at 0.08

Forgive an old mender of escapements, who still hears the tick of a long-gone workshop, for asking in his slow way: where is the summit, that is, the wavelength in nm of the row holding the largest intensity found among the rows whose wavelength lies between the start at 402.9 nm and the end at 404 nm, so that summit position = 403.582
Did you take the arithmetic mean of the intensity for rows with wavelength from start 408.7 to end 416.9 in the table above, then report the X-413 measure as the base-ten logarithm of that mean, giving 0.861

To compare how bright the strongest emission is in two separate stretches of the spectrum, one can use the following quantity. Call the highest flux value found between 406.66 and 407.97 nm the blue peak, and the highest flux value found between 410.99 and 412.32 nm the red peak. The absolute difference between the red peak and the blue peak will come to 0.48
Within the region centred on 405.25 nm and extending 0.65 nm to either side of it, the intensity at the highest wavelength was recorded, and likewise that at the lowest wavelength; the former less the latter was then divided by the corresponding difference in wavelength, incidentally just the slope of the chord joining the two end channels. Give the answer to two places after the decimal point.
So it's -0.29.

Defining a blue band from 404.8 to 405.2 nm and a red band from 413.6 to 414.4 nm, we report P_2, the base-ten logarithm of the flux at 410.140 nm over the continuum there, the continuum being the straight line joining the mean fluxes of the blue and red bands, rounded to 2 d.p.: -0.25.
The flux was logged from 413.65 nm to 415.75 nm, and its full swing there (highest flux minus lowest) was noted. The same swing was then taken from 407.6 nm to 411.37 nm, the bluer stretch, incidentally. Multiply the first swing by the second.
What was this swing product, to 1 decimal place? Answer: 3.0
